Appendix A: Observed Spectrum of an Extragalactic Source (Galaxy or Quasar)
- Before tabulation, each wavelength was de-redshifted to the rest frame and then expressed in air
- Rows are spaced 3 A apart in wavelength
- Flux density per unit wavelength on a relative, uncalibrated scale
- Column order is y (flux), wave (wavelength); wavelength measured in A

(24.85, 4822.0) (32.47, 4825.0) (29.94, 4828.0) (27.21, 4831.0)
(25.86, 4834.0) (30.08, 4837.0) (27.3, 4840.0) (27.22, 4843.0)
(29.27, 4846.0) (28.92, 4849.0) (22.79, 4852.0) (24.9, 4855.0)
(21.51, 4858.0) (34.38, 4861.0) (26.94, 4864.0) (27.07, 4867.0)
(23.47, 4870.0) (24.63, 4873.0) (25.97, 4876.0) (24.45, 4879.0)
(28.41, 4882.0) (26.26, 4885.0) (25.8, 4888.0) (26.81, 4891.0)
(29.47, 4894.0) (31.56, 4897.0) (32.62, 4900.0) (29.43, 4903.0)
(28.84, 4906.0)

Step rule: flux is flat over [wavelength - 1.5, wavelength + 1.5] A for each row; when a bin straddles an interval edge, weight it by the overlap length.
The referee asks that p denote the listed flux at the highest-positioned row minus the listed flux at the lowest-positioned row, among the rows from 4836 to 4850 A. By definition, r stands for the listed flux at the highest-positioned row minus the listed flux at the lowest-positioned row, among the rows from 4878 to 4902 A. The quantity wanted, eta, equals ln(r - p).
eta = 2.2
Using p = -1.2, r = 8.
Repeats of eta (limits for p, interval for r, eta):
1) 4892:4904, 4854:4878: 0.1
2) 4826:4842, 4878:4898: 2.3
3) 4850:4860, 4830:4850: 1.1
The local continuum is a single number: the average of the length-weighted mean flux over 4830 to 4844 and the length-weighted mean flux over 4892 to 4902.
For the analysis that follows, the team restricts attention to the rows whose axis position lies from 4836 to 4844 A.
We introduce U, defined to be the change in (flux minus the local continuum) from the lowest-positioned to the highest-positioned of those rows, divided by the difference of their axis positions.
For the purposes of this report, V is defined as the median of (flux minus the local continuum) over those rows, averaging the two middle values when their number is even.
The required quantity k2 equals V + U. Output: -2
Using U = -0.5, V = -2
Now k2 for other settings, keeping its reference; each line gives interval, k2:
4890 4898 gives 1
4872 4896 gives -3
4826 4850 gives -1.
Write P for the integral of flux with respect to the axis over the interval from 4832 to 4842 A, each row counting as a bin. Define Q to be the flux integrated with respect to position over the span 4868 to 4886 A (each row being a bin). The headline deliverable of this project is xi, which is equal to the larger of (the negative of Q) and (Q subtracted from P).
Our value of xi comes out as -183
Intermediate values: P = 277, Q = 460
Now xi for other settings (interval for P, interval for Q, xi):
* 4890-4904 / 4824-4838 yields 16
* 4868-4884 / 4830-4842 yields 76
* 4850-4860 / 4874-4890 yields -179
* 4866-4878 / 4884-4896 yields -26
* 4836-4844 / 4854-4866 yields -99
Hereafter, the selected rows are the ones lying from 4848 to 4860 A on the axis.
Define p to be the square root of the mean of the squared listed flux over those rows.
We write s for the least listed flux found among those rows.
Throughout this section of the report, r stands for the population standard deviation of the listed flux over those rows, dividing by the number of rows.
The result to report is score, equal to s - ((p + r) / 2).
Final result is 7.8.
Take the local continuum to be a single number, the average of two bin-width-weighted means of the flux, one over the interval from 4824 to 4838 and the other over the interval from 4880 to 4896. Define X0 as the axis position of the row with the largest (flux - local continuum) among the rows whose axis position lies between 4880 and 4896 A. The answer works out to 4894.0 A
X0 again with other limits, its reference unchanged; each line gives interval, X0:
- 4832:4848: 4837.0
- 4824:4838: 4825.0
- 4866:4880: 4867.0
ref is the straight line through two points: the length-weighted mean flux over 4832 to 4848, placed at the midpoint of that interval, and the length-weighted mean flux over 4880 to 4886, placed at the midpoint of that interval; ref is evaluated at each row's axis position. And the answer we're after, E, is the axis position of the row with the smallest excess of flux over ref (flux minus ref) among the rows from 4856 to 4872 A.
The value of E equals 4858.0 A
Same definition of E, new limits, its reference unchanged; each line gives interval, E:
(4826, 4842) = 4834.0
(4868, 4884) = 4870.0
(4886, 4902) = 4888.0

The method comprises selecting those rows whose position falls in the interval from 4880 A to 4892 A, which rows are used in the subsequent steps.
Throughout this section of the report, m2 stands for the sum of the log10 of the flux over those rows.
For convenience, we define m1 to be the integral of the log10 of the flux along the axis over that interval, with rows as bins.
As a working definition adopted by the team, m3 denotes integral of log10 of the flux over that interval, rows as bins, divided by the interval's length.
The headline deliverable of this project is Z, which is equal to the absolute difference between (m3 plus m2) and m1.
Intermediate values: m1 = 17.1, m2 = 5.71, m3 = 1.43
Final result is 10.0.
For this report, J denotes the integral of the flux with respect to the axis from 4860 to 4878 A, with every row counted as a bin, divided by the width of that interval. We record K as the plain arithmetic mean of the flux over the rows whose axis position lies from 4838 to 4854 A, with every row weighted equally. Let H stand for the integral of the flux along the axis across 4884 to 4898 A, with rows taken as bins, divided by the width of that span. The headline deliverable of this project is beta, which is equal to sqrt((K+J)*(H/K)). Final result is 7.5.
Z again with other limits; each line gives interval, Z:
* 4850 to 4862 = 9.8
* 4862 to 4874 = 9.9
